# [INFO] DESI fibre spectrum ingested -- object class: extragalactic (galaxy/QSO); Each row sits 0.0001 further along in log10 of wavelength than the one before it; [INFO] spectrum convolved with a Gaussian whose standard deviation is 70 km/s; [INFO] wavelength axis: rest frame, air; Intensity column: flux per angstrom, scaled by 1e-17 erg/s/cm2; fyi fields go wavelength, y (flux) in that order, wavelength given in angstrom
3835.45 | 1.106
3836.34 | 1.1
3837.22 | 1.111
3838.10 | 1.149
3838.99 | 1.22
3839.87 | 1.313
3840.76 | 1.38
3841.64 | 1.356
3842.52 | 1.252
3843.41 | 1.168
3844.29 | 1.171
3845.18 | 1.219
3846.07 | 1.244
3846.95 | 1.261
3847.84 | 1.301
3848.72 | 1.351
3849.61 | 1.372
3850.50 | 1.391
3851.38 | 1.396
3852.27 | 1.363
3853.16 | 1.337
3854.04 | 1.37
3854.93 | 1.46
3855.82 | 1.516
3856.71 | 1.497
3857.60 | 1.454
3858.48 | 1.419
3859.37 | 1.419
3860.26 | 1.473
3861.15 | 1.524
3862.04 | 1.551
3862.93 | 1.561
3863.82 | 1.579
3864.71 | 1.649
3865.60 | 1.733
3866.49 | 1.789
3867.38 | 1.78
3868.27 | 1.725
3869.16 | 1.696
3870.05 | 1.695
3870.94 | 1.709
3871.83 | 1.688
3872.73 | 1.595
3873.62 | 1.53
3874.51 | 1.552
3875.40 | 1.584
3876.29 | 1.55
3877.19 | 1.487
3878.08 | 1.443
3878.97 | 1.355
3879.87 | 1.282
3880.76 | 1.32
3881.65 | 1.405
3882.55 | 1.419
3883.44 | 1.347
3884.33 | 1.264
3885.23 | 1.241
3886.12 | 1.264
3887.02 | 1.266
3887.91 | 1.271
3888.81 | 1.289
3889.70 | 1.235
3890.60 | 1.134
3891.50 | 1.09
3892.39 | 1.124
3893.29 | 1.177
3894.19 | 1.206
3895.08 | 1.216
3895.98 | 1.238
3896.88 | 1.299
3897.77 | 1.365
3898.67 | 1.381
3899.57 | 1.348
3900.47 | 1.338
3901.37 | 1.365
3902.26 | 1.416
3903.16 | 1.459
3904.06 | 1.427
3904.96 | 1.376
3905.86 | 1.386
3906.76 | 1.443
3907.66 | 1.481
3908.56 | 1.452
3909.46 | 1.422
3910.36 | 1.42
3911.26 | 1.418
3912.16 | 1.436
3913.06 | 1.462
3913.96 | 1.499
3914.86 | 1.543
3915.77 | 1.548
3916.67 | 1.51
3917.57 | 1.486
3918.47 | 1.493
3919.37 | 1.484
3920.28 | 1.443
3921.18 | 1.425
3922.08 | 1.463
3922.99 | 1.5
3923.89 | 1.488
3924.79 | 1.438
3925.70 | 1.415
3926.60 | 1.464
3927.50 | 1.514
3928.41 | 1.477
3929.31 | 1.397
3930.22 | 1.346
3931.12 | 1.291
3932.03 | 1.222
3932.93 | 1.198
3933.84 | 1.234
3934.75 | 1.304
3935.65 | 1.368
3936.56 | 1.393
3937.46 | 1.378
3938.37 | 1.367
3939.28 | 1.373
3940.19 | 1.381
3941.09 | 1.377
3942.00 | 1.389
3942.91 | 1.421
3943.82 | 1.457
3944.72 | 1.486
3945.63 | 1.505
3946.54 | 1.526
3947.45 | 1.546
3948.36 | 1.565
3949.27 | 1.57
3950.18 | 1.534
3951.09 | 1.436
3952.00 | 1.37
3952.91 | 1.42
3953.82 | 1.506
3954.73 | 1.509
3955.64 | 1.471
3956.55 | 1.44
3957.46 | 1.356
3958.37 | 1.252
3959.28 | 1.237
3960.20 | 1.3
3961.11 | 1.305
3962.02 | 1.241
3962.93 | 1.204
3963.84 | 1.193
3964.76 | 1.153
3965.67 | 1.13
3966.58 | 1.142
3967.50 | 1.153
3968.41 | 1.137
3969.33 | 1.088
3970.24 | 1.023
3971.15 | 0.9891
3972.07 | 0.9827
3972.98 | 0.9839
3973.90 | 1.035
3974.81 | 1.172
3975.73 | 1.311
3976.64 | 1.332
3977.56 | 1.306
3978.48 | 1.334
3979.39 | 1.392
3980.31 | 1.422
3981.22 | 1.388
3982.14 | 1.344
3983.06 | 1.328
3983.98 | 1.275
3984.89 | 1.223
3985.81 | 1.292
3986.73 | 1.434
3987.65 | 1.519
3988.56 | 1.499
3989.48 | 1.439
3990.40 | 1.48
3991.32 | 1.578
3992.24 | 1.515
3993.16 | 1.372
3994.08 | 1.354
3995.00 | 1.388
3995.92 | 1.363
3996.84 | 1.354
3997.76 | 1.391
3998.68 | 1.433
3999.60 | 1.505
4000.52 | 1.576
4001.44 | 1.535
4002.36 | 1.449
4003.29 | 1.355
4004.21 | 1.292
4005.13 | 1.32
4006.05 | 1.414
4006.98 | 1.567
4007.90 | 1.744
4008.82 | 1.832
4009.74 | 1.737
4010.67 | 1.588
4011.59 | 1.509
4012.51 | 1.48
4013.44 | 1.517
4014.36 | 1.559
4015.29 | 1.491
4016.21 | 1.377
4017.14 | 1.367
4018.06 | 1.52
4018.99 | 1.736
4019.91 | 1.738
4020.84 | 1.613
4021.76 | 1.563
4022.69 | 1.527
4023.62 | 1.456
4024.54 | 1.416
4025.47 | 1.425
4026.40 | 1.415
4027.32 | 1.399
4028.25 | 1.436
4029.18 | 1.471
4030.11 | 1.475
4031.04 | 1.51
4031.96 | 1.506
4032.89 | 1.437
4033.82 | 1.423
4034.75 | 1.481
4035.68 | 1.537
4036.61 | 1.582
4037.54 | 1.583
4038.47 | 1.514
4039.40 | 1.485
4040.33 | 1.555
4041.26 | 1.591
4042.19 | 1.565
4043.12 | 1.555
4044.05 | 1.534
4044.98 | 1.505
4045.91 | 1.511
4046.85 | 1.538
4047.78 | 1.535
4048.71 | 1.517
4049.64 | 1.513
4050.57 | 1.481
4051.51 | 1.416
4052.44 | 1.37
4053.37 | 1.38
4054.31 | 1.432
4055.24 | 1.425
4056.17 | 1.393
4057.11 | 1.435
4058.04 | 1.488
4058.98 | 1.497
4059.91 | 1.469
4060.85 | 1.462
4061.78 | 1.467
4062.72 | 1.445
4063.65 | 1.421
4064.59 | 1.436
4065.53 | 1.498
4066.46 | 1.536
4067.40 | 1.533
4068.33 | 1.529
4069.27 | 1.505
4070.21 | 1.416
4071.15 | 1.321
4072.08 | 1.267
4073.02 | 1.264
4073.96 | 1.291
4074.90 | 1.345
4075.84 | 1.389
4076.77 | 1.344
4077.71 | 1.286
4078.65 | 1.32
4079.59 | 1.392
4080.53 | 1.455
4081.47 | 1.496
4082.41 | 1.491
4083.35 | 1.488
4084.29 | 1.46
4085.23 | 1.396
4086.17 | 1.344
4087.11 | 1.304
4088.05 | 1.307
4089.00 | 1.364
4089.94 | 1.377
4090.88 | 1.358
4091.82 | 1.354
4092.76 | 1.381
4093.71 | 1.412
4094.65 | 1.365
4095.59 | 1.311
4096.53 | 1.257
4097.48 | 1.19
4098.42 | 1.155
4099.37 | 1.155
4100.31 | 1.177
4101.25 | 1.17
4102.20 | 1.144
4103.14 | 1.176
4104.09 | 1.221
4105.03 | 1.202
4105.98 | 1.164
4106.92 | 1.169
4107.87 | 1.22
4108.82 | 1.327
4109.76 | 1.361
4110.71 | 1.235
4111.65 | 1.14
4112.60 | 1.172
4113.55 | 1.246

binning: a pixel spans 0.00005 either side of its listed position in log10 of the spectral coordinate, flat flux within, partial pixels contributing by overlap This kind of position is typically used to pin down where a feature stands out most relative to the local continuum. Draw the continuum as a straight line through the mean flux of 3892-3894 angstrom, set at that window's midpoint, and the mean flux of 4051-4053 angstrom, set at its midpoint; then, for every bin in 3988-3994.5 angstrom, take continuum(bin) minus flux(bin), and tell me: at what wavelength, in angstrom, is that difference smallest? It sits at 3991.32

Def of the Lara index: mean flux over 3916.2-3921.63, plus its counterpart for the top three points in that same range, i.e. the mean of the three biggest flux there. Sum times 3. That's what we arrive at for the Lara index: 8.91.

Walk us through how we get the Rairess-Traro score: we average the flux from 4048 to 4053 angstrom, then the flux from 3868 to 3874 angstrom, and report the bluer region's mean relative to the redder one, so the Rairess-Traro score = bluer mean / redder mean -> 1.14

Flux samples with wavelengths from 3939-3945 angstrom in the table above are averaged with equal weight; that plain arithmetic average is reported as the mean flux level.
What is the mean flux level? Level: 1.41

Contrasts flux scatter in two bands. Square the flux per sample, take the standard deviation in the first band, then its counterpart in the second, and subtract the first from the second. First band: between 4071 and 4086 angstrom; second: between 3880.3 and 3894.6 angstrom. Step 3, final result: 0.01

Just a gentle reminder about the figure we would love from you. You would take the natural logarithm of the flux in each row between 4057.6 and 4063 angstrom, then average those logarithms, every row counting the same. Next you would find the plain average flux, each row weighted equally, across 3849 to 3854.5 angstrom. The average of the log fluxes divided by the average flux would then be 0.28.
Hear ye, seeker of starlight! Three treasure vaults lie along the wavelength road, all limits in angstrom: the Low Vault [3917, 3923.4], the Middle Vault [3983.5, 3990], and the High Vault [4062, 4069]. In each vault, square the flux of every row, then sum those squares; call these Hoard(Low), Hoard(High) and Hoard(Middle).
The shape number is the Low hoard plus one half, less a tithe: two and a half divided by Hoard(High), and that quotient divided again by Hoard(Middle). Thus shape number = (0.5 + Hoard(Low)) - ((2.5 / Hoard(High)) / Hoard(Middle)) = 16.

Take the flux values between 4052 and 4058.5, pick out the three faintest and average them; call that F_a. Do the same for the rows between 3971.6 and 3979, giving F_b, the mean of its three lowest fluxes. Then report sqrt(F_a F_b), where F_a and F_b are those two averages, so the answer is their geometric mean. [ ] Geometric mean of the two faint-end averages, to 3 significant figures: 1.18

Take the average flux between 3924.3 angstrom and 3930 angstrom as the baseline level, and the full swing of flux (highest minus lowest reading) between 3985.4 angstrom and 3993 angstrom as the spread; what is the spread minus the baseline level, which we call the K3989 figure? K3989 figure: -1.16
